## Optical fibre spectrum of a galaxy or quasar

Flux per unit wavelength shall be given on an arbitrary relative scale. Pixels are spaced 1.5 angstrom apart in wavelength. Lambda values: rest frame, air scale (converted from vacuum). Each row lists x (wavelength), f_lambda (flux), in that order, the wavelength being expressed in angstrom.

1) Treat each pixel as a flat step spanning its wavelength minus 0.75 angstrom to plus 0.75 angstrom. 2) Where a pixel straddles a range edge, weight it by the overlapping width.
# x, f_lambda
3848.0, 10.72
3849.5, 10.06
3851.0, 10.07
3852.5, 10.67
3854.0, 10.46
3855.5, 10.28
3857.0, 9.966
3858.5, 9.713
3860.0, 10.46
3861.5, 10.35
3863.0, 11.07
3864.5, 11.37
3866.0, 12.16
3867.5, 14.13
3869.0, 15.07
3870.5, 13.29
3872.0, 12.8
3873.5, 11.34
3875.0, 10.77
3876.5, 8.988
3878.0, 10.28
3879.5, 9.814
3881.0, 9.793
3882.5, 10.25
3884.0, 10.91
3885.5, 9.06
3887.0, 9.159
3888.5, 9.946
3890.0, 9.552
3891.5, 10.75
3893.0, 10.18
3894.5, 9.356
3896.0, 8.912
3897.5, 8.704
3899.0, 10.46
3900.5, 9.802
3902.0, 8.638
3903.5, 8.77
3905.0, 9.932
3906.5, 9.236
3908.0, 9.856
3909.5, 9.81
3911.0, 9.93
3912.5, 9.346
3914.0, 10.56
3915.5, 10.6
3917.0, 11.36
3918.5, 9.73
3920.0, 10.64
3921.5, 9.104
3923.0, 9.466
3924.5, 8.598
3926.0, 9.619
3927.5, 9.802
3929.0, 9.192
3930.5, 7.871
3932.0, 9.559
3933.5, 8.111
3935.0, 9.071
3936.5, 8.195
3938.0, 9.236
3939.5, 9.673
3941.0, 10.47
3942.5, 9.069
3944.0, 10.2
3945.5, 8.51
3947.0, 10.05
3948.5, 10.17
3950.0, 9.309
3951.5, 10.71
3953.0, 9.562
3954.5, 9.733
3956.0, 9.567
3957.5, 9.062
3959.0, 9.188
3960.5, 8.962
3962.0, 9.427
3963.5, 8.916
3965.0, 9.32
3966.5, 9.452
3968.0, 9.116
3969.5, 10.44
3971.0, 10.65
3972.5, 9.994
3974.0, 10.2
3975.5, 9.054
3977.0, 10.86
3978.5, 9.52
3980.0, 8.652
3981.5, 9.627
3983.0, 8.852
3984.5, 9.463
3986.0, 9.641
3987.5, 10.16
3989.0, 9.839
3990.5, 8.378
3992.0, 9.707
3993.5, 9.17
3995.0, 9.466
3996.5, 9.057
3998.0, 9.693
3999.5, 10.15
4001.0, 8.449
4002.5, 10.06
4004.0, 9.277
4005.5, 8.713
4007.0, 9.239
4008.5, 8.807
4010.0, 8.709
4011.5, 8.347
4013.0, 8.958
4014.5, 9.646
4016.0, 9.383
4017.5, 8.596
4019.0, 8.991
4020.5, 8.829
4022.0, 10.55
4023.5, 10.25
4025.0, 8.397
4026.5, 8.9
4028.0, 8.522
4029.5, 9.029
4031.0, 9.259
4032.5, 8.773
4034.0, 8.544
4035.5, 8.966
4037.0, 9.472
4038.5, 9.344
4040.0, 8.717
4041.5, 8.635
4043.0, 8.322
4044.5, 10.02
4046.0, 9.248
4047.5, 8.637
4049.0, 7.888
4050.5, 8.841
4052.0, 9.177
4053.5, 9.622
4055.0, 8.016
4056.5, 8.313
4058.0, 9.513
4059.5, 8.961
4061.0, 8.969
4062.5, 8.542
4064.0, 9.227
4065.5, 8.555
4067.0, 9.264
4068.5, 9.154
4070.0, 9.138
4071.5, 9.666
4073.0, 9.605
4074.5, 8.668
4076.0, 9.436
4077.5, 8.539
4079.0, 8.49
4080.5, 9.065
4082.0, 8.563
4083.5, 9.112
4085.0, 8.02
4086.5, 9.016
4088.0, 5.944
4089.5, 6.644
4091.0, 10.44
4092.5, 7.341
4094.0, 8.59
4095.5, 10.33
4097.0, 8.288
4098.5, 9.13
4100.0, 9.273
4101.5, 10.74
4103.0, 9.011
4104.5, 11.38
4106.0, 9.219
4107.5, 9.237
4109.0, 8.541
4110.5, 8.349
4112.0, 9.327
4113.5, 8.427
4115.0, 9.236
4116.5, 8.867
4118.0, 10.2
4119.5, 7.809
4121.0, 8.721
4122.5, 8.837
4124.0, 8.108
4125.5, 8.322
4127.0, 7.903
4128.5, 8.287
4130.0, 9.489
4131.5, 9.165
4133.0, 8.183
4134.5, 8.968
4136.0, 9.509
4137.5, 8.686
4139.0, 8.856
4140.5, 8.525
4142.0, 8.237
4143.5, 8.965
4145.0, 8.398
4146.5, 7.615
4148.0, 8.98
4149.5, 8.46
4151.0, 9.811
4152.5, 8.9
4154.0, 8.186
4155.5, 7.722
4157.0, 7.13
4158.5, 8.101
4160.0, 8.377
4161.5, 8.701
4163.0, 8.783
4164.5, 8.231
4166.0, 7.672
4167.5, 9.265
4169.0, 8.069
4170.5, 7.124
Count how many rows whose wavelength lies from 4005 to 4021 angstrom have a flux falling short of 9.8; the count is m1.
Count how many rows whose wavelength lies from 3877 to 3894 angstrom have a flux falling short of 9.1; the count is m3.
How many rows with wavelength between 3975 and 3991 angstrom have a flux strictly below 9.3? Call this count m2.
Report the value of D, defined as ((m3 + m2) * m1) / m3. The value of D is 55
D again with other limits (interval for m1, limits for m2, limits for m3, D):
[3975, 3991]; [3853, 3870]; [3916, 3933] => 8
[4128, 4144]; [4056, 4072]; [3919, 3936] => 36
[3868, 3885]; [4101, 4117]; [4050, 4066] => 4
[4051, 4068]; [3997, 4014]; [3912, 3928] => 99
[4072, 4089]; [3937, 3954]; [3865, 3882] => 44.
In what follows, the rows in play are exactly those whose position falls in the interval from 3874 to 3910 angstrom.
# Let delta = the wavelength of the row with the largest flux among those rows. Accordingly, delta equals 3884.0 angstrom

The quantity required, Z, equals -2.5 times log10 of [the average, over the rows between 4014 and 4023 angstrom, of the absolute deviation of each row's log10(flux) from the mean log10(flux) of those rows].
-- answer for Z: 4.04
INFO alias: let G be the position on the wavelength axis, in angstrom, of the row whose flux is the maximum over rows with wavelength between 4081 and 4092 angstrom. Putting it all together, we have 4091.0 angstrom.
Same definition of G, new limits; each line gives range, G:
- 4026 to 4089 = 4044.5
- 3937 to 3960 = 3951.5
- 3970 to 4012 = 3977.0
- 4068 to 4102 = 4101.5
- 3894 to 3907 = 3899.0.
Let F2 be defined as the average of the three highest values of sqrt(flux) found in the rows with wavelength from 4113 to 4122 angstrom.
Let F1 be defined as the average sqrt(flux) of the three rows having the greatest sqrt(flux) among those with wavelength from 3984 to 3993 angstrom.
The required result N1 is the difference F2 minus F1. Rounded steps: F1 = 3.15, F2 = 3.07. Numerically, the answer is -0.08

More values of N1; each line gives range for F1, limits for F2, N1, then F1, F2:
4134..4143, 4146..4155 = 0.02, 3.02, 3.04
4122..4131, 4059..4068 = 0.05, 2.98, 3.03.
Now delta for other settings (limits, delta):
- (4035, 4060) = 4044.5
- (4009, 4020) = 4014.5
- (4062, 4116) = 4104.5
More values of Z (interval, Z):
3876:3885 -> 4.21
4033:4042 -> 4.54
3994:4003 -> 4.11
